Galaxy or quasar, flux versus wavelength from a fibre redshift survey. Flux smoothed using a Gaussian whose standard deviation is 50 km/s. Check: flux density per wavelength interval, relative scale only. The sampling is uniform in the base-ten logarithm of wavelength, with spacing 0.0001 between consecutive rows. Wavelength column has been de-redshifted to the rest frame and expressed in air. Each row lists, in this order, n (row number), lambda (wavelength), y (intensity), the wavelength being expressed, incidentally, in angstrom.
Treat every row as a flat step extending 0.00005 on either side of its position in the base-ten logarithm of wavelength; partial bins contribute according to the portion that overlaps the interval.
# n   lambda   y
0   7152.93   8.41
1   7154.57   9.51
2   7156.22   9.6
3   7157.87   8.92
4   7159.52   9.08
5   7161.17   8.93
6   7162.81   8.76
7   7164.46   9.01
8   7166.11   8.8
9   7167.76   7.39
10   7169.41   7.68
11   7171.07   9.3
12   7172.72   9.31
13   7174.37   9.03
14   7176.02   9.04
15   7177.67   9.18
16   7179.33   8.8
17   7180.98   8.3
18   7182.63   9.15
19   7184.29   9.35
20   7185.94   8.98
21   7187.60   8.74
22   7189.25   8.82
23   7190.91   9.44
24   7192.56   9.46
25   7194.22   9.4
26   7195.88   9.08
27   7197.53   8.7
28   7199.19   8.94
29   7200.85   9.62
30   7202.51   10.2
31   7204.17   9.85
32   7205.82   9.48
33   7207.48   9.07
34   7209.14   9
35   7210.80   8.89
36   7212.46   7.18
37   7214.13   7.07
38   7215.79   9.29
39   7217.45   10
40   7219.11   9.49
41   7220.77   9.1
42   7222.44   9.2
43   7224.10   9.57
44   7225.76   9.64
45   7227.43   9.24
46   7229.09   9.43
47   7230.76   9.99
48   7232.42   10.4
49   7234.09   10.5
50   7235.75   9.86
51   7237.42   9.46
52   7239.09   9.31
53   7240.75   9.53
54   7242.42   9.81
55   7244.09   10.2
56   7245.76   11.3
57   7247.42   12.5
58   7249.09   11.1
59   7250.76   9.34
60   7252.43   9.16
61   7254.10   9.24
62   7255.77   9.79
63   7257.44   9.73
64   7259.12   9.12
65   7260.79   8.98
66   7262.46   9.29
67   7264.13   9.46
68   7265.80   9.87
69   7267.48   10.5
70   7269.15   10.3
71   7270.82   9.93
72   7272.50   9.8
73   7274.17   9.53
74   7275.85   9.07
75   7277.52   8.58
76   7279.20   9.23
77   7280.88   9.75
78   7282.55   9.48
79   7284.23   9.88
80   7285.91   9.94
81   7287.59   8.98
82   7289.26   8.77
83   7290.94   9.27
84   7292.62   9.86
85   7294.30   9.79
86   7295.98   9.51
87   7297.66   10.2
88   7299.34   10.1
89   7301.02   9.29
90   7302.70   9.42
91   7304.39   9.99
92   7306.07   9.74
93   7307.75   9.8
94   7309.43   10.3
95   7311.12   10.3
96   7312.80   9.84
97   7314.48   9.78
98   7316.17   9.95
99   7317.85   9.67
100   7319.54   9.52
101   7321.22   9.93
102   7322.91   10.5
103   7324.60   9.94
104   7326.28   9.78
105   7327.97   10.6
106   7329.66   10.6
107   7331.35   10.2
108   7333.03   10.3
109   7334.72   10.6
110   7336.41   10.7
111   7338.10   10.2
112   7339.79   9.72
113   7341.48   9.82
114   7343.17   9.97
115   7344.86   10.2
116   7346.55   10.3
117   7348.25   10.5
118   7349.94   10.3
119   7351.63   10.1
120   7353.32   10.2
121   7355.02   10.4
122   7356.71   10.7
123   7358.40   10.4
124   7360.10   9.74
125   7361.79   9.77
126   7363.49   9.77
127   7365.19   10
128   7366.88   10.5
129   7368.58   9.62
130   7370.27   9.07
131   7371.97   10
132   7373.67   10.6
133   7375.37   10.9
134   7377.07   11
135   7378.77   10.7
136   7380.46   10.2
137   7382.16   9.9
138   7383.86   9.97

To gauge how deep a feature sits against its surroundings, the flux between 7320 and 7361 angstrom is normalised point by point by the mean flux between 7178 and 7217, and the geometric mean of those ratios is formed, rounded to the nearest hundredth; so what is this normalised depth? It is 1.14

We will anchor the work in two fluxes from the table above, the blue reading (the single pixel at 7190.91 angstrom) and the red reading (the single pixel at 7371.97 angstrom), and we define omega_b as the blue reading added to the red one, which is 19.4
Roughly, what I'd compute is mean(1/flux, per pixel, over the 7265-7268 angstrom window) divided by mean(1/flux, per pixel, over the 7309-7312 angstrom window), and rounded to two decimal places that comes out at 1.01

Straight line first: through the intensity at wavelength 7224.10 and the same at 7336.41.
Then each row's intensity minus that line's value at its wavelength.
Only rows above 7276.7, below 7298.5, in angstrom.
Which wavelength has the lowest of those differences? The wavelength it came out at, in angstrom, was 7277.52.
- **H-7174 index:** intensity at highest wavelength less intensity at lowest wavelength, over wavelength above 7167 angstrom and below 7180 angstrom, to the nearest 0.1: 1.4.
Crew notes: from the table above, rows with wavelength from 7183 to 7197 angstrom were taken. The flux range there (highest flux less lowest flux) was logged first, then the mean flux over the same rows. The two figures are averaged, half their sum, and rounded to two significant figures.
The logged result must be 4.9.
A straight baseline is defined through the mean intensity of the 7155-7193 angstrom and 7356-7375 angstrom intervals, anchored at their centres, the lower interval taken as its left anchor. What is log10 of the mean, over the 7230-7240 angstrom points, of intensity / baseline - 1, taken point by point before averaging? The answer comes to -1.2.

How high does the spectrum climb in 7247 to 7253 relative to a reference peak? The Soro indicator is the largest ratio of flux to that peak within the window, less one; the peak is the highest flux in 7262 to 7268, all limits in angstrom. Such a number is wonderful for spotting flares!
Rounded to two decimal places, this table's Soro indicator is 0.19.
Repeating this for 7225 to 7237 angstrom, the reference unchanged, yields 0.00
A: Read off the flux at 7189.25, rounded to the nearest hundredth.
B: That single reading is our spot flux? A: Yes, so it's 8.82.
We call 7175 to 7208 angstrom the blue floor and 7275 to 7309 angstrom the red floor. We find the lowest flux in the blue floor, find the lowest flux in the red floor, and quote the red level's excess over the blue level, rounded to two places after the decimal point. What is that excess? 0.28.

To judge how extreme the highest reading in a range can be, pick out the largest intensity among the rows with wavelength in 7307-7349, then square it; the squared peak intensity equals 114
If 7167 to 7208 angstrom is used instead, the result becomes 104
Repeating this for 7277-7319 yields 106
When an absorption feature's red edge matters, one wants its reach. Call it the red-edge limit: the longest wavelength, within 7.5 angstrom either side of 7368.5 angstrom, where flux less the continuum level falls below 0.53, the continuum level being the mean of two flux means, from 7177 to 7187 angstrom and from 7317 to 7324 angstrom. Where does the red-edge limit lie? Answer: 7370.27 angstrom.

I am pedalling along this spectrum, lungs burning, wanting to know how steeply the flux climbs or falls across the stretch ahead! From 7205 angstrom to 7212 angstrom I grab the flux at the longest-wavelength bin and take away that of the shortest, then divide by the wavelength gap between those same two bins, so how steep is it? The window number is -0.118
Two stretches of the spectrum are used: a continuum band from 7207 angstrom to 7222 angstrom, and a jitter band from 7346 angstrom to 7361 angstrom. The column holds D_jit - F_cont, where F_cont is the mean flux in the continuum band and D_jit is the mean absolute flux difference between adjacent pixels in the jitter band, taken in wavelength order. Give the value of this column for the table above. -8.52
